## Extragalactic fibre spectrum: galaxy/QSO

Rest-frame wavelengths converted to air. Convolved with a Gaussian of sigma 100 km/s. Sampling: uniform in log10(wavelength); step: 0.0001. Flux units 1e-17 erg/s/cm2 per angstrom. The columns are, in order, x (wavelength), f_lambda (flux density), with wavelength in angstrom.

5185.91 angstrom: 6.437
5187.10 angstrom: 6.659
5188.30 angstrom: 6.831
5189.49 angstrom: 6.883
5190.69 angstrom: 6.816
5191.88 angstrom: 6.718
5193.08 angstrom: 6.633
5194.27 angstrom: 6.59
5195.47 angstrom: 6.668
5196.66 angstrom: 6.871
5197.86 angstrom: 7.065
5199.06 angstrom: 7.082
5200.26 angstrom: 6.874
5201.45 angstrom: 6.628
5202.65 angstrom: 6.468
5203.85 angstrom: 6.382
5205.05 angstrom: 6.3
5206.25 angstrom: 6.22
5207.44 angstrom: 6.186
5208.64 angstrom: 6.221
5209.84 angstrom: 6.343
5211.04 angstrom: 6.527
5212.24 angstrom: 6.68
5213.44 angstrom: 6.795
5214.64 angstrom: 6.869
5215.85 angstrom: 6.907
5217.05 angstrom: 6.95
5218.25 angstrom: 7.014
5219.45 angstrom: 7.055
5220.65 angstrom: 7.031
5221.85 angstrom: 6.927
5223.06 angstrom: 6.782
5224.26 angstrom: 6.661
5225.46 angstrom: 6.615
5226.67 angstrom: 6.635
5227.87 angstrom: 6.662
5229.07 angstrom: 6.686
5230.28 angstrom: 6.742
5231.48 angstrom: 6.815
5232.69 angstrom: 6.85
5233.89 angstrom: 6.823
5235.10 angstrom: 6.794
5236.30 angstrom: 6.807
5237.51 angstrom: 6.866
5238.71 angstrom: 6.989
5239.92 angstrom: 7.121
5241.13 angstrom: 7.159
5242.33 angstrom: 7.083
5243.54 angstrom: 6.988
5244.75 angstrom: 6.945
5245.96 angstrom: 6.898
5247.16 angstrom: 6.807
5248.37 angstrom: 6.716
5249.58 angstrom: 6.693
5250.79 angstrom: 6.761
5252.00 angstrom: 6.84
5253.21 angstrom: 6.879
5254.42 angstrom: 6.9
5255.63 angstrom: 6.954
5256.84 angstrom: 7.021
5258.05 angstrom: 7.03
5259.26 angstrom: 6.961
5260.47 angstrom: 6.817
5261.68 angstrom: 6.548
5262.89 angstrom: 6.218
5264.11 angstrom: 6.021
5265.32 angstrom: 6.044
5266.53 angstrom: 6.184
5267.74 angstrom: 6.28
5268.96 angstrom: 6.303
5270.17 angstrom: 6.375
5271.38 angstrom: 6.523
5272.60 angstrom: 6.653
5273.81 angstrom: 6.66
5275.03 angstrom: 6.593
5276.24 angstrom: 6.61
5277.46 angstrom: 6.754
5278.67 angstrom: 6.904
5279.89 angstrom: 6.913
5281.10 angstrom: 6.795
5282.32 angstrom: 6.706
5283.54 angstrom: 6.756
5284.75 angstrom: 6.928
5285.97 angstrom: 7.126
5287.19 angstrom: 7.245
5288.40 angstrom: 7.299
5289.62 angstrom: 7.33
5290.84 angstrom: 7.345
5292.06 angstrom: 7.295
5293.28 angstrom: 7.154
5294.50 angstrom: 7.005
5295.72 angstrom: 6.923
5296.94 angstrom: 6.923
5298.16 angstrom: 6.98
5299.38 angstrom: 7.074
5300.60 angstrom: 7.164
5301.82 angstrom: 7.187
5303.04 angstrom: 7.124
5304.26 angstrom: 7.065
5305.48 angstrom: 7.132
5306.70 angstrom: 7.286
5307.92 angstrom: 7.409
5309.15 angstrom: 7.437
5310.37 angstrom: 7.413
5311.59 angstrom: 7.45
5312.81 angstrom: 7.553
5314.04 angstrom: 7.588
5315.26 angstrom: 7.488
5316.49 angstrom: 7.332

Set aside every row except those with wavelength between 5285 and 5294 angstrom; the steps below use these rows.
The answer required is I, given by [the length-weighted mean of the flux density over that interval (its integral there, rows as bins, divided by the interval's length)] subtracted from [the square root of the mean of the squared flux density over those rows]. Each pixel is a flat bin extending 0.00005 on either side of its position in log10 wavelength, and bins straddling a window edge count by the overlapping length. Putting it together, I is 0.022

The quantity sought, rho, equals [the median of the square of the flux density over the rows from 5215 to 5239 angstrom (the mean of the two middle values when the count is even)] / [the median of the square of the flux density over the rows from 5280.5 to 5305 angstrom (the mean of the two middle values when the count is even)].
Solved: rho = 0.92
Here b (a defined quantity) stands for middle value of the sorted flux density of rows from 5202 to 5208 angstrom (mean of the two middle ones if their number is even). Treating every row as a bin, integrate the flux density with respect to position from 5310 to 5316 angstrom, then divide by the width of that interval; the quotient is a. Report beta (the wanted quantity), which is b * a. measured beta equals 47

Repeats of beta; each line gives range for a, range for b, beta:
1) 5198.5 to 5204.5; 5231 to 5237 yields 46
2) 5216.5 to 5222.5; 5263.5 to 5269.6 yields 43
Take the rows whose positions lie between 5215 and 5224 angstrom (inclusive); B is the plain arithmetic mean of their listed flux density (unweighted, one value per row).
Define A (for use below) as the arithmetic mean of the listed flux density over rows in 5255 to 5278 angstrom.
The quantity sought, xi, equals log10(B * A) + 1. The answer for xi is 2.66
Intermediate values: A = 6.56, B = 7.0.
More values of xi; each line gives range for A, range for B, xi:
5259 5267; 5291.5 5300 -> 2.65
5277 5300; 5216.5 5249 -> 2.68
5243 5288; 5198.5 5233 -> 2.65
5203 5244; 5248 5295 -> 2.66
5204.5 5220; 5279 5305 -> 2.67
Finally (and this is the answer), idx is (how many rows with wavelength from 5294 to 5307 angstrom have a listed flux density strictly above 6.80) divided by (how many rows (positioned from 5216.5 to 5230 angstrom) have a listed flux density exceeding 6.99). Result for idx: 3.7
